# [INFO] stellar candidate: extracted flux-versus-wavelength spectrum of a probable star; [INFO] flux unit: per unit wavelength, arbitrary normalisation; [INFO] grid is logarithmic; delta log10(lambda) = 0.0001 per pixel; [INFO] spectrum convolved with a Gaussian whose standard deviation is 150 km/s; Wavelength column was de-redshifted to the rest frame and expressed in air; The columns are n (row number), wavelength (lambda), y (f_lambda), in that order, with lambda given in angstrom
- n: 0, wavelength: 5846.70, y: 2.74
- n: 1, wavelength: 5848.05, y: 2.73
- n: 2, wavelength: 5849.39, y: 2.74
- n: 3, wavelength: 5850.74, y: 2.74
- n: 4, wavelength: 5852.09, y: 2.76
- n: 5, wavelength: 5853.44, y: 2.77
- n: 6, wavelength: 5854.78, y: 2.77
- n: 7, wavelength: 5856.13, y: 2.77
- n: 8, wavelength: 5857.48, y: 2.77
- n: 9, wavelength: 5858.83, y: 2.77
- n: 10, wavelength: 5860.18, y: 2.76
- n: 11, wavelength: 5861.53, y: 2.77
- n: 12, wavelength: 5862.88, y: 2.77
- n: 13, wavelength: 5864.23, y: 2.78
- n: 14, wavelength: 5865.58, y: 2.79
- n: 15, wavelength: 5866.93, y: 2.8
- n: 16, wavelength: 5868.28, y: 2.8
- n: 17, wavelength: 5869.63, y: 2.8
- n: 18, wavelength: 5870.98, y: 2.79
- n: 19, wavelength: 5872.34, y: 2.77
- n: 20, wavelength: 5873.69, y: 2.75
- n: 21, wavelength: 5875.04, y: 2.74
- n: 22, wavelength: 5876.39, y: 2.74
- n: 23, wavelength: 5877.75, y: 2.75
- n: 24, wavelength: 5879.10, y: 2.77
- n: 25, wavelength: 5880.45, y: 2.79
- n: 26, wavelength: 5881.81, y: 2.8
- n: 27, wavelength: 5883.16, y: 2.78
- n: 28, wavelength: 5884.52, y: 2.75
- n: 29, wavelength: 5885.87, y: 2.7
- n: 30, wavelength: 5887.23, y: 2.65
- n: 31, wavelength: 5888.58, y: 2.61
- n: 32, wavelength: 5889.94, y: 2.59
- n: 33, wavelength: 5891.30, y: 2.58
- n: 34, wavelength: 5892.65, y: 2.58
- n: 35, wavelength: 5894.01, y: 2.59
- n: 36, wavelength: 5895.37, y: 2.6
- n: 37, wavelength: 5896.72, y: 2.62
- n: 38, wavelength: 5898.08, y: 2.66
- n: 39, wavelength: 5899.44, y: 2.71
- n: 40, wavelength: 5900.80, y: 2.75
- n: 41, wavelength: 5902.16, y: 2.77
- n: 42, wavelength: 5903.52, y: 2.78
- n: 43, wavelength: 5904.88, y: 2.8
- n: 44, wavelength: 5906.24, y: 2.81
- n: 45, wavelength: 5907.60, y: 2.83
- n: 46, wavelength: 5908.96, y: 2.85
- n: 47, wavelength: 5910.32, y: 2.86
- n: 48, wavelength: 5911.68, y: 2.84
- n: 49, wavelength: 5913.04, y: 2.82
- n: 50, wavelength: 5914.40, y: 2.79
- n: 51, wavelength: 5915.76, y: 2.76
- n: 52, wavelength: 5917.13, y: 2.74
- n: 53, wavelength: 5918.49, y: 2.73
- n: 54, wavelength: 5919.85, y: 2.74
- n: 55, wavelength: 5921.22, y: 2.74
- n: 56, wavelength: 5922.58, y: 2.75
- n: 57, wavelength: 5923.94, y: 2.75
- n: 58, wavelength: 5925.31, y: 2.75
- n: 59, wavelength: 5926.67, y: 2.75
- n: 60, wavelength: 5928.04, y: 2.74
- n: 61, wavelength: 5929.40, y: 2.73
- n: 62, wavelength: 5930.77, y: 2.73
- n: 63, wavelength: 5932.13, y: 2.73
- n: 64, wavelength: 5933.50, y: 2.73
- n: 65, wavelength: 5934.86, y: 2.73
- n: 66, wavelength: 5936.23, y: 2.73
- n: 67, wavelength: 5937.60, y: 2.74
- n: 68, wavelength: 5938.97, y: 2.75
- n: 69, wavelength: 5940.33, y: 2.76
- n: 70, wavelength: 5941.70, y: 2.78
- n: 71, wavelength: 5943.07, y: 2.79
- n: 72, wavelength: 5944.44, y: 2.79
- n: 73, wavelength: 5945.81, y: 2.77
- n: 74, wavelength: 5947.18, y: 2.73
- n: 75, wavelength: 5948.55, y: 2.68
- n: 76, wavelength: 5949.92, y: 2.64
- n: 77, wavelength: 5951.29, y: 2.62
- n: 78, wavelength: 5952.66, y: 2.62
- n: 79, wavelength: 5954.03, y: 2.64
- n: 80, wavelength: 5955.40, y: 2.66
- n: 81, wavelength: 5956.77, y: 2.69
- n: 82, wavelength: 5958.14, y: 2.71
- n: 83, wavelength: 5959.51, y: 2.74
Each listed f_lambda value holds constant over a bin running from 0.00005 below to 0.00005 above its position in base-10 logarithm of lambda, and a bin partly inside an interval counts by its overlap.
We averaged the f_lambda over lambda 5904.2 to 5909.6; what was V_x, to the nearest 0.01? 2.82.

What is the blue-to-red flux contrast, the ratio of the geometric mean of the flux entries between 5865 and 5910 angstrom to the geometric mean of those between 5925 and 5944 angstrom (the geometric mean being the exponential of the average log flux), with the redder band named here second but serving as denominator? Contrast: 0.99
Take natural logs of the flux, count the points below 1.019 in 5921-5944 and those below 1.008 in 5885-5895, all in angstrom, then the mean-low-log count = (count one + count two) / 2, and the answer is 11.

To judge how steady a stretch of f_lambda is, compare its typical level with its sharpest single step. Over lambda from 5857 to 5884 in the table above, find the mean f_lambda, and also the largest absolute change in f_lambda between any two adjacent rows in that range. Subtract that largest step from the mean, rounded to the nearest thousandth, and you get 2.754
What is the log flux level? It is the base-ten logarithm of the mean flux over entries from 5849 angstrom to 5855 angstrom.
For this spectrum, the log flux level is 0.440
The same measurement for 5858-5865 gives 0.442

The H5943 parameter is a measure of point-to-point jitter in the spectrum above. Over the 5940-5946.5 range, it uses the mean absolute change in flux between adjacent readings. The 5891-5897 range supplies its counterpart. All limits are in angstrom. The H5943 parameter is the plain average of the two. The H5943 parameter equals 0.011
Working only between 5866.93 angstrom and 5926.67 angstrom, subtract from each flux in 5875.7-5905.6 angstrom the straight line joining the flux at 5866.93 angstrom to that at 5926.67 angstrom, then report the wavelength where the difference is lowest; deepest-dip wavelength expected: 5891.30 angstrom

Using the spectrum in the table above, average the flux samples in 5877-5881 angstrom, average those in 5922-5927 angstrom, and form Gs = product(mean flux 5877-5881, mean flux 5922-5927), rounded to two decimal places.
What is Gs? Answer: 7.62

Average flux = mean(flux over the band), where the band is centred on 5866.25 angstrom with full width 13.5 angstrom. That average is 2.78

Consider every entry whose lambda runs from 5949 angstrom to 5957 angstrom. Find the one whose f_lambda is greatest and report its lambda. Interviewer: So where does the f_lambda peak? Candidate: 5956.77 angstrom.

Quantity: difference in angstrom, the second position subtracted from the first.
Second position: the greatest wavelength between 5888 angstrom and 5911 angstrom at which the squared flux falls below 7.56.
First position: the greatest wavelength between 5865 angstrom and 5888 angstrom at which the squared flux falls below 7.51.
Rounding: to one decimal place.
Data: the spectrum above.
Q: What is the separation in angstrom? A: -12.2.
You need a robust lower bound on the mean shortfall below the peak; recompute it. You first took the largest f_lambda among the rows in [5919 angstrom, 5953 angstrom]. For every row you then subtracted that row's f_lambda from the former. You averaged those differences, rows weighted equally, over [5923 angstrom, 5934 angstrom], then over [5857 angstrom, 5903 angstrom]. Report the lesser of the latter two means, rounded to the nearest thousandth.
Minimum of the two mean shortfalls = 0.051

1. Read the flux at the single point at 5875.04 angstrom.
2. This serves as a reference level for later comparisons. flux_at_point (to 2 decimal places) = 2.74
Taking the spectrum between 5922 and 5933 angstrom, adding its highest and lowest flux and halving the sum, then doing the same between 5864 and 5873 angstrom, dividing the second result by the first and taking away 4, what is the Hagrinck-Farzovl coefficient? -2.98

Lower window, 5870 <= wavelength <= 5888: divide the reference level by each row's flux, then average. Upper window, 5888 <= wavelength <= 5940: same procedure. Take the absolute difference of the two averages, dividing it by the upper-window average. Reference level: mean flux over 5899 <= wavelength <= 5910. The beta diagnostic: 0.008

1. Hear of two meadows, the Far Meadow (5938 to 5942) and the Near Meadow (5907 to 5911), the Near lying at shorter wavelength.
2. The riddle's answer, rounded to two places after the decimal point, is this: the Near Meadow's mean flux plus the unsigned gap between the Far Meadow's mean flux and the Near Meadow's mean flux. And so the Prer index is 2.93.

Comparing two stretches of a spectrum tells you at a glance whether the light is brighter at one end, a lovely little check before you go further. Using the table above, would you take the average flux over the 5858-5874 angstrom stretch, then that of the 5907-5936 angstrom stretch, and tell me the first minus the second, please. 0.013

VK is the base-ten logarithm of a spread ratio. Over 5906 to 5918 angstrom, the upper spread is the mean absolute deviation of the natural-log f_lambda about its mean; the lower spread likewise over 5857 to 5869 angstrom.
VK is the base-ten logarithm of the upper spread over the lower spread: 0.4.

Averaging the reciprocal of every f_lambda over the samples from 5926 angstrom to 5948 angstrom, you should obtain 0.364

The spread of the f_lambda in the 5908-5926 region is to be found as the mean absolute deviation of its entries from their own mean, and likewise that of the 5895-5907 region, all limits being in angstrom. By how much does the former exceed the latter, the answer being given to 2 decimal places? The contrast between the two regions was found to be -0.03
